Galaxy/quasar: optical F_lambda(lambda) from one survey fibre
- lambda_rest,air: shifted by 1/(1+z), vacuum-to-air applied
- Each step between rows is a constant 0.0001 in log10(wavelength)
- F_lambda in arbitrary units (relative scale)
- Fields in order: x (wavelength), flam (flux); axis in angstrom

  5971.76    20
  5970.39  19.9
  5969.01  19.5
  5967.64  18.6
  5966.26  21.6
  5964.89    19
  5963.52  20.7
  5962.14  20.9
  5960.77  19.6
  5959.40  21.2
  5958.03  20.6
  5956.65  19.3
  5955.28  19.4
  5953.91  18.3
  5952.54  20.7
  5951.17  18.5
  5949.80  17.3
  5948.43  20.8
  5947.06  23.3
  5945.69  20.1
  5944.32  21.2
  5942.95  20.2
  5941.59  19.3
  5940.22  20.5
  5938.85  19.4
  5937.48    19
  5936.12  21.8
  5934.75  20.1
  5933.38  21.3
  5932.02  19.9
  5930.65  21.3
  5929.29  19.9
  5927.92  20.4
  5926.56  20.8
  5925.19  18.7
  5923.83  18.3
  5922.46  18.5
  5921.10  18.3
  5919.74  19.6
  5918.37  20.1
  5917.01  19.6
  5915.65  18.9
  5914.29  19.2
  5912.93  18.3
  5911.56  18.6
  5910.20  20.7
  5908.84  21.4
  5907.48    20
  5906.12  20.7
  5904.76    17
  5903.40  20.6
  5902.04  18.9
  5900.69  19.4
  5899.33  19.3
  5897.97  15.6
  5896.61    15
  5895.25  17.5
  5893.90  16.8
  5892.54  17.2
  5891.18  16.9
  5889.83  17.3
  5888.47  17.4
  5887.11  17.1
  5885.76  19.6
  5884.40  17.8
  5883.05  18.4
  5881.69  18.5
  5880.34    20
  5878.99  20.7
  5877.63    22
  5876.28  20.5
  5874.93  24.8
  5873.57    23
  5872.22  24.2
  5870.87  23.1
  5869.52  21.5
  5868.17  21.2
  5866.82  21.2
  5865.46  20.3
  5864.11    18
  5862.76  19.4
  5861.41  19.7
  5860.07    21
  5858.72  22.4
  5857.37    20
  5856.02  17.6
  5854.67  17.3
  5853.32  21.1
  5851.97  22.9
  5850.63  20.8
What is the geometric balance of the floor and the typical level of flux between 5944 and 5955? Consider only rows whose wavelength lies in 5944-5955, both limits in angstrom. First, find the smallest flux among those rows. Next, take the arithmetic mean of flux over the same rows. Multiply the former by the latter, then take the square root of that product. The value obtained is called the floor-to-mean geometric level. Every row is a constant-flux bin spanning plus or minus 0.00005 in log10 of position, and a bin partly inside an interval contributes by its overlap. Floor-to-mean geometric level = 18.6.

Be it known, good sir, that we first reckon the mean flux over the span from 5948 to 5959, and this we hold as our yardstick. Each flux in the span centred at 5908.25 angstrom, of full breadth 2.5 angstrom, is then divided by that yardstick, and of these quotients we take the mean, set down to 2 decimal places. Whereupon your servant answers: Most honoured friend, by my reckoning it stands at 1.07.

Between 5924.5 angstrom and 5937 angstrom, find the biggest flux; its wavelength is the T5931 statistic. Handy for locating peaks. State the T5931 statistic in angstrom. 5936.12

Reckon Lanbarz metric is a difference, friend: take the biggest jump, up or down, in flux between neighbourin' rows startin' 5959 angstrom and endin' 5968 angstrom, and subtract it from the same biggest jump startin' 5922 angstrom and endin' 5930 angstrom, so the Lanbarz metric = -0.9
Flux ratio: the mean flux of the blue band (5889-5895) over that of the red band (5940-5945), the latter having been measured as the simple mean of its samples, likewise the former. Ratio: 0.84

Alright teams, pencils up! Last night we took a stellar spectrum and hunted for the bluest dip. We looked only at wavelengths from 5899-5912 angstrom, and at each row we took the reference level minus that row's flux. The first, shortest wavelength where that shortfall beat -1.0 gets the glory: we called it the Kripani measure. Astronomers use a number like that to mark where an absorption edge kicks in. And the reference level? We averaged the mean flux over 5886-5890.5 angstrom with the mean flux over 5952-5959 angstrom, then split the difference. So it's 5899.33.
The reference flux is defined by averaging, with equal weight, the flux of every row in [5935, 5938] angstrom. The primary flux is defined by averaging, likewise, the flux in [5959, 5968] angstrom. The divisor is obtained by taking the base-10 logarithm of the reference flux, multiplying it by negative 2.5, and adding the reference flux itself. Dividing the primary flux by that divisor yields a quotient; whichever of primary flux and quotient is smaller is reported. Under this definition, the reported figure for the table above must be 1.18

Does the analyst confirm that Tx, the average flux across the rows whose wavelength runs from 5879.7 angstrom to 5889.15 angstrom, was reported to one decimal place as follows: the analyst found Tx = 18.4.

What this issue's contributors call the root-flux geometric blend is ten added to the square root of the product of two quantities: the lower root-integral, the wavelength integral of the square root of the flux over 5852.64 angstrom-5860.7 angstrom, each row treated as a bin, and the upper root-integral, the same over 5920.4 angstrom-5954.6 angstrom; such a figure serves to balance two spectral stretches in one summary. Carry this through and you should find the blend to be 84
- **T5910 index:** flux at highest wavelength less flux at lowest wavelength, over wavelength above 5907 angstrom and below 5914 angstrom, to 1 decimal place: -1.7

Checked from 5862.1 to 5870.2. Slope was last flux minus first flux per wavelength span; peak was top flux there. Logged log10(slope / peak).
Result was -1.84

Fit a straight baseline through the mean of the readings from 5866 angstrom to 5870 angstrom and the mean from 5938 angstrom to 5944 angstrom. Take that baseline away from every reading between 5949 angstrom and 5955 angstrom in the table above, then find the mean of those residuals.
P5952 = -0.9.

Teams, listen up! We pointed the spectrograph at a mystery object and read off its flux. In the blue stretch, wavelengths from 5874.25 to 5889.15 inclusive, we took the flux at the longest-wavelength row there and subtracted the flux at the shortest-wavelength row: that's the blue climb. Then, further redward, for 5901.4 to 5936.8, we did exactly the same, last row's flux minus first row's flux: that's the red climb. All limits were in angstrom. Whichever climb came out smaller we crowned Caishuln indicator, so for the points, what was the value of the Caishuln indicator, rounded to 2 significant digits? -7.4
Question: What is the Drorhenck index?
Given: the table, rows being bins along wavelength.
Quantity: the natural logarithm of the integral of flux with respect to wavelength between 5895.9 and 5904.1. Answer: 5.00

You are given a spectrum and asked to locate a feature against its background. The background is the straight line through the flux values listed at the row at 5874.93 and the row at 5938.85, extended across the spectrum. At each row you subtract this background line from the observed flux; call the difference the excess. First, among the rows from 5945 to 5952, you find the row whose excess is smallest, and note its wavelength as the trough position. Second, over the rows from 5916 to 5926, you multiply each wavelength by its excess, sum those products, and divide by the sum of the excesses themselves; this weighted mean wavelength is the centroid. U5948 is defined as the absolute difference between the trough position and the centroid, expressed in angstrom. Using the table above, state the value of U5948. 28.3 angstrom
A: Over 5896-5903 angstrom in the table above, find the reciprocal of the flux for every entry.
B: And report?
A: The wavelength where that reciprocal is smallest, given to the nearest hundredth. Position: 5900.69 angstrom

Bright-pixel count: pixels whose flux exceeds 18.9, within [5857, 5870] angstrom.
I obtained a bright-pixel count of 9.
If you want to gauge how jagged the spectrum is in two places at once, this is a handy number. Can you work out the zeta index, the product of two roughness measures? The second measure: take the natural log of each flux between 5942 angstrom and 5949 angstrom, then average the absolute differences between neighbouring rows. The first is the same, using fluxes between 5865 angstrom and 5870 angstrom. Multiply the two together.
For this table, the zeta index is 0.0017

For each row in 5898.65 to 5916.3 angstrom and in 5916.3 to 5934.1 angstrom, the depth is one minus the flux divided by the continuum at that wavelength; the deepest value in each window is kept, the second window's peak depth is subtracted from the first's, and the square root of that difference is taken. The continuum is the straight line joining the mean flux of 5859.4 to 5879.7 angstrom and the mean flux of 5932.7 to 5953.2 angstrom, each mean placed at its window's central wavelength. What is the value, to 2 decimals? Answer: 0.27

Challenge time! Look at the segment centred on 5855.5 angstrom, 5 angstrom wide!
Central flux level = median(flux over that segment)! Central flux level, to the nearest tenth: 18.8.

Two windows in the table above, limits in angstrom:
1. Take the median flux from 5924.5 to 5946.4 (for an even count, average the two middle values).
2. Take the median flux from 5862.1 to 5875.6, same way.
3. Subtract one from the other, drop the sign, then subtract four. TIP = -2.80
